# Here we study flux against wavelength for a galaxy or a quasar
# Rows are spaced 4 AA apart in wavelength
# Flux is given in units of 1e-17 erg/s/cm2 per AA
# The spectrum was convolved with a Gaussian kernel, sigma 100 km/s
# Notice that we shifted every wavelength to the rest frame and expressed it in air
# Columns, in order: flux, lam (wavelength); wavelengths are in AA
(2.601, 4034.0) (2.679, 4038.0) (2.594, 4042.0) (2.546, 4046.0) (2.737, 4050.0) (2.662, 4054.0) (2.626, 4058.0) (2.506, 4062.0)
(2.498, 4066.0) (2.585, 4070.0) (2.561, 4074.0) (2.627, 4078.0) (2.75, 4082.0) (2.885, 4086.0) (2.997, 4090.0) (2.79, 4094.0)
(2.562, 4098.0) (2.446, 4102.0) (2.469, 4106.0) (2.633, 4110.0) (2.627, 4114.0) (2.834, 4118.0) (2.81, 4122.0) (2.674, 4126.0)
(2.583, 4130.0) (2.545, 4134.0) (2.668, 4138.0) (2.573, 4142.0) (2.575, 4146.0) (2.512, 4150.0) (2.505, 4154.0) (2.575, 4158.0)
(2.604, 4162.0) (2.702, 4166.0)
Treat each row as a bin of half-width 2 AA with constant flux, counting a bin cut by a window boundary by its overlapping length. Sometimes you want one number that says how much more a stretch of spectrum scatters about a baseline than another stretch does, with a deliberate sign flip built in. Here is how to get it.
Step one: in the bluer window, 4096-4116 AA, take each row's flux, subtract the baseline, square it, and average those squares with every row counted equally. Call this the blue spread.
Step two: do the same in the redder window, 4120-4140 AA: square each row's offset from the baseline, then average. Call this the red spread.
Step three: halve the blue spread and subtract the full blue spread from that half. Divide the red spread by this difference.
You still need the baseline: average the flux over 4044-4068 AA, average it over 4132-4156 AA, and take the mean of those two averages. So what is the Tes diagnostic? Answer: -4.0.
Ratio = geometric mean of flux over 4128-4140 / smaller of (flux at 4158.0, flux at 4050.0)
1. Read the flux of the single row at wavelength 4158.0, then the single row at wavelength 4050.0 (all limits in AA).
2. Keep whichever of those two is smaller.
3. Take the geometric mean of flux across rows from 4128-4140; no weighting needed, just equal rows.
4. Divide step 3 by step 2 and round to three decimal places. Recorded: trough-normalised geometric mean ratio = 1.009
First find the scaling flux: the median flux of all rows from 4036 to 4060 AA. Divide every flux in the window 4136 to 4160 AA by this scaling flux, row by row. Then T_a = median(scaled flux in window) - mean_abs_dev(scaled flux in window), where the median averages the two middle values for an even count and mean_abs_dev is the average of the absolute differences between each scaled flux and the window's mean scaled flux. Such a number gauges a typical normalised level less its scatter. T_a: 0.959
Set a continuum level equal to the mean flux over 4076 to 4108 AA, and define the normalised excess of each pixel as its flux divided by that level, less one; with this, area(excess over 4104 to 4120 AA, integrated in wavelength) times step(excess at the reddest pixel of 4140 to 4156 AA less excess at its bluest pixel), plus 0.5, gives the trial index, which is 0.51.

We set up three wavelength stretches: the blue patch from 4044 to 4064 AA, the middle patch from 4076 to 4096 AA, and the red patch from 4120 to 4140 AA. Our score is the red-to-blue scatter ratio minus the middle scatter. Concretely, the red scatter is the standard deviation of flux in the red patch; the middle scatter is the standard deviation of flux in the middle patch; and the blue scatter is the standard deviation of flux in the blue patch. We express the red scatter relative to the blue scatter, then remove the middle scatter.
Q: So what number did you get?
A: 1.0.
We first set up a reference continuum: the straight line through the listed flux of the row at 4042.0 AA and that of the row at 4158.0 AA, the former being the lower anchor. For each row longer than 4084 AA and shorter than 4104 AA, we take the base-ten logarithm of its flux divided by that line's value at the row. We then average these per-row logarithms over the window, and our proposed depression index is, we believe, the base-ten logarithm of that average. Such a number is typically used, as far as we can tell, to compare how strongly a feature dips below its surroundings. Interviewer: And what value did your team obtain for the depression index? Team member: -1.6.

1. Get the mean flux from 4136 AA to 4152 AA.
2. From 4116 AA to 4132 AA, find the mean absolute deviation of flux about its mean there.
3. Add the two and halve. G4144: 1.34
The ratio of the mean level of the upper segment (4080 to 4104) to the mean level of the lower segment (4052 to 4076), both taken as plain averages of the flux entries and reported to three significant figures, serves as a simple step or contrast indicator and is 1.06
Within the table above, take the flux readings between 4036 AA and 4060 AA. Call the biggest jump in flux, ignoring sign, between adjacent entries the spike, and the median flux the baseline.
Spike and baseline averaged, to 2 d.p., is 1.42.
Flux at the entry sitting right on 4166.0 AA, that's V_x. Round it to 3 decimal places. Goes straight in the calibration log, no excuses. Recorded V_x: 2.702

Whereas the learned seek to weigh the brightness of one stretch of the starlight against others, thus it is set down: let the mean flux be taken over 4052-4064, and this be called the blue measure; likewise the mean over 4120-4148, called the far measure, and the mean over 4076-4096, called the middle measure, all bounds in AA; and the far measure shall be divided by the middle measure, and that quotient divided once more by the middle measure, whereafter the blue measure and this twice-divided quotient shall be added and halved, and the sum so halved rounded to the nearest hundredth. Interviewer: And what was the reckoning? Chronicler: 1.47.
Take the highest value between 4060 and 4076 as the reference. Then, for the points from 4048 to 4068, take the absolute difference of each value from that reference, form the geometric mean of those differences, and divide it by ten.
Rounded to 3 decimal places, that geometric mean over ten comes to 0.008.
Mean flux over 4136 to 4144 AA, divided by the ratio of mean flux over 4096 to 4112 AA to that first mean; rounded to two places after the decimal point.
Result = 2.72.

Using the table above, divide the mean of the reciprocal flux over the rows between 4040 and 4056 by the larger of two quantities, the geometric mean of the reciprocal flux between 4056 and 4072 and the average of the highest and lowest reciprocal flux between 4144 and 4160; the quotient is 0.965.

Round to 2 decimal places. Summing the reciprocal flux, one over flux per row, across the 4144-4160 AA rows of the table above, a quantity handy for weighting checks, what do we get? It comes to 1.57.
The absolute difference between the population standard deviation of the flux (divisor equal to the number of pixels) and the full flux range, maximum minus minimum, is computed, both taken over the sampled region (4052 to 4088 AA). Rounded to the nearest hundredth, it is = 0.27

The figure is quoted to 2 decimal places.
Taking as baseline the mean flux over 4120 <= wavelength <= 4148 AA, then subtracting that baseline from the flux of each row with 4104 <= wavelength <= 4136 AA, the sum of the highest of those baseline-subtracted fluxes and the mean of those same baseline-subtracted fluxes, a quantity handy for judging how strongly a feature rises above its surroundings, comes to 0.22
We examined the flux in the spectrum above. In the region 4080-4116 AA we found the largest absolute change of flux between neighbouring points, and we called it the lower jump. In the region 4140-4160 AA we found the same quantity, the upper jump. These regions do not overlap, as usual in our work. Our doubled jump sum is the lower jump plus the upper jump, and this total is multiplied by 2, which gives 0.60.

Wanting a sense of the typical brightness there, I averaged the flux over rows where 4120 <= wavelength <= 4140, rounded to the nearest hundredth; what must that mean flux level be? 2.66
